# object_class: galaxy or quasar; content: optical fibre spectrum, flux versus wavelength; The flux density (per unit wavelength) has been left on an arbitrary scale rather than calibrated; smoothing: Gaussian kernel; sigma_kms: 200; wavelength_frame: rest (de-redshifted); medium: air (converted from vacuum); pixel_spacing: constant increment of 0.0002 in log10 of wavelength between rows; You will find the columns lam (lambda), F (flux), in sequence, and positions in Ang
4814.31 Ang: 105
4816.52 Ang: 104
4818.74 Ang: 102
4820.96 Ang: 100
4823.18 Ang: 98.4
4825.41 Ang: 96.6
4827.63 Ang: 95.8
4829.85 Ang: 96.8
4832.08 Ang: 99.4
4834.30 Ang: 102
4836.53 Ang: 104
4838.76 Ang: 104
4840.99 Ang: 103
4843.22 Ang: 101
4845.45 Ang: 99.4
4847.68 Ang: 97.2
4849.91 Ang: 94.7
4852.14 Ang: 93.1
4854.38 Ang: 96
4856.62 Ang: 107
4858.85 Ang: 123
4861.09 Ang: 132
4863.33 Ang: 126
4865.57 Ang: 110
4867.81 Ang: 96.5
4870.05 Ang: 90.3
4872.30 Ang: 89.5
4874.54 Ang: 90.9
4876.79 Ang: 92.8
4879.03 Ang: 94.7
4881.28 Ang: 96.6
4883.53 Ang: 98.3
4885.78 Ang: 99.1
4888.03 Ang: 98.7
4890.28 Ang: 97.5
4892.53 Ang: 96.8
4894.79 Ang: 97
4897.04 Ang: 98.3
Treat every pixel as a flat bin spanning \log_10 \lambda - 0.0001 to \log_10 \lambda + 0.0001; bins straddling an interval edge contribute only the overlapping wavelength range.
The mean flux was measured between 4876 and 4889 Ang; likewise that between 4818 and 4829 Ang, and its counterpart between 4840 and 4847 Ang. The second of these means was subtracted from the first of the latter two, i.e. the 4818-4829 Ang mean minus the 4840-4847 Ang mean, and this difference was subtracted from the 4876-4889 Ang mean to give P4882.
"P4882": 99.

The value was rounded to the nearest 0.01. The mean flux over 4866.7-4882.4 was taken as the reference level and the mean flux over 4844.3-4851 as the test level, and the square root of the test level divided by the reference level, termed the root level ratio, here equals 1.02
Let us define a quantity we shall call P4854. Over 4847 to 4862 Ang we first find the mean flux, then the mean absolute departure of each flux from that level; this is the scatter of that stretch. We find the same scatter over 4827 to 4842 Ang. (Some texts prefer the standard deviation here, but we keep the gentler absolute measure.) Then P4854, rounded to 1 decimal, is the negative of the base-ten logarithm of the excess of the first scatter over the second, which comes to -1.0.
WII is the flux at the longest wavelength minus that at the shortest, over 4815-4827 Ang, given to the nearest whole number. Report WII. -7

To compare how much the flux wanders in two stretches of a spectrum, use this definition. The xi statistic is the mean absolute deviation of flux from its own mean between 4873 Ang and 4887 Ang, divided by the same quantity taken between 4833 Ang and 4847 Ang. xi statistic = 1.8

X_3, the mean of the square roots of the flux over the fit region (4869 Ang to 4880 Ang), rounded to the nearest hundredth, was 9.57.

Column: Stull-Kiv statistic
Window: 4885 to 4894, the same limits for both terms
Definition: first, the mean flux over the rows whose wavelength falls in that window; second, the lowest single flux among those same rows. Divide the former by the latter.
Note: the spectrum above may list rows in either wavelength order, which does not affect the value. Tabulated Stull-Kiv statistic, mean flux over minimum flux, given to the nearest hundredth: 1.01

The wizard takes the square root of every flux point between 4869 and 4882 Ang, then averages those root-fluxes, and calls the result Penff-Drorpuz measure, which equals 9.6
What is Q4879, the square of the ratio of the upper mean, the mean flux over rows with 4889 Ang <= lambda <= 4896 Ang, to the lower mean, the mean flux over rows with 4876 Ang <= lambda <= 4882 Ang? 1.05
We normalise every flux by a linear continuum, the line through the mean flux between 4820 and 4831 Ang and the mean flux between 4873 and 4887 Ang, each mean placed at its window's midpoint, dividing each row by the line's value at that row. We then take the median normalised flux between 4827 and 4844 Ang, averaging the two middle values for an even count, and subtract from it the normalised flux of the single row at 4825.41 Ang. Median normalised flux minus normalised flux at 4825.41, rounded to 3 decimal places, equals 0.056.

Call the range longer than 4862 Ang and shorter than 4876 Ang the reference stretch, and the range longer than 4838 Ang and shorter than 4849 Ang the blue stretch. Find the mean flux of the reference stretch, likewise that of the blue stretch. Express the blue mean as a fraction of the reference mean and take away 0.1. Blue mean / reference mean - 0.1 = 0.90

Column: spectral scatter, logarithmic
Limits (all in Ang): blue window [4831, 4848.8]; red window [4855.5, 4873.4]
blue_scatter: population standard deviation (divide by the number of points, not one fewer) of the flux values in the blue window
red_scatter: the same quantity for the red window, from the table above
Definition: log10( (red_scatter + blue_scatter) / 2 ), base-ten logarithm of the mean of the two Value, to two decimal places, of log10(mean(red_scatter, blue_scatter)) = 0.95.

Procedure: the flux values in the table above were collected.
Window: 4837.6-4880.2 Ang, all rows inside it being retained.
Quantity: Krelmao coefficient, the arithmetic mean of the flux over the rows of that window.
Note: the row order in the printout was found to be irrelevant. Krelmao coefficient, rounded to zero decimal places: 102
